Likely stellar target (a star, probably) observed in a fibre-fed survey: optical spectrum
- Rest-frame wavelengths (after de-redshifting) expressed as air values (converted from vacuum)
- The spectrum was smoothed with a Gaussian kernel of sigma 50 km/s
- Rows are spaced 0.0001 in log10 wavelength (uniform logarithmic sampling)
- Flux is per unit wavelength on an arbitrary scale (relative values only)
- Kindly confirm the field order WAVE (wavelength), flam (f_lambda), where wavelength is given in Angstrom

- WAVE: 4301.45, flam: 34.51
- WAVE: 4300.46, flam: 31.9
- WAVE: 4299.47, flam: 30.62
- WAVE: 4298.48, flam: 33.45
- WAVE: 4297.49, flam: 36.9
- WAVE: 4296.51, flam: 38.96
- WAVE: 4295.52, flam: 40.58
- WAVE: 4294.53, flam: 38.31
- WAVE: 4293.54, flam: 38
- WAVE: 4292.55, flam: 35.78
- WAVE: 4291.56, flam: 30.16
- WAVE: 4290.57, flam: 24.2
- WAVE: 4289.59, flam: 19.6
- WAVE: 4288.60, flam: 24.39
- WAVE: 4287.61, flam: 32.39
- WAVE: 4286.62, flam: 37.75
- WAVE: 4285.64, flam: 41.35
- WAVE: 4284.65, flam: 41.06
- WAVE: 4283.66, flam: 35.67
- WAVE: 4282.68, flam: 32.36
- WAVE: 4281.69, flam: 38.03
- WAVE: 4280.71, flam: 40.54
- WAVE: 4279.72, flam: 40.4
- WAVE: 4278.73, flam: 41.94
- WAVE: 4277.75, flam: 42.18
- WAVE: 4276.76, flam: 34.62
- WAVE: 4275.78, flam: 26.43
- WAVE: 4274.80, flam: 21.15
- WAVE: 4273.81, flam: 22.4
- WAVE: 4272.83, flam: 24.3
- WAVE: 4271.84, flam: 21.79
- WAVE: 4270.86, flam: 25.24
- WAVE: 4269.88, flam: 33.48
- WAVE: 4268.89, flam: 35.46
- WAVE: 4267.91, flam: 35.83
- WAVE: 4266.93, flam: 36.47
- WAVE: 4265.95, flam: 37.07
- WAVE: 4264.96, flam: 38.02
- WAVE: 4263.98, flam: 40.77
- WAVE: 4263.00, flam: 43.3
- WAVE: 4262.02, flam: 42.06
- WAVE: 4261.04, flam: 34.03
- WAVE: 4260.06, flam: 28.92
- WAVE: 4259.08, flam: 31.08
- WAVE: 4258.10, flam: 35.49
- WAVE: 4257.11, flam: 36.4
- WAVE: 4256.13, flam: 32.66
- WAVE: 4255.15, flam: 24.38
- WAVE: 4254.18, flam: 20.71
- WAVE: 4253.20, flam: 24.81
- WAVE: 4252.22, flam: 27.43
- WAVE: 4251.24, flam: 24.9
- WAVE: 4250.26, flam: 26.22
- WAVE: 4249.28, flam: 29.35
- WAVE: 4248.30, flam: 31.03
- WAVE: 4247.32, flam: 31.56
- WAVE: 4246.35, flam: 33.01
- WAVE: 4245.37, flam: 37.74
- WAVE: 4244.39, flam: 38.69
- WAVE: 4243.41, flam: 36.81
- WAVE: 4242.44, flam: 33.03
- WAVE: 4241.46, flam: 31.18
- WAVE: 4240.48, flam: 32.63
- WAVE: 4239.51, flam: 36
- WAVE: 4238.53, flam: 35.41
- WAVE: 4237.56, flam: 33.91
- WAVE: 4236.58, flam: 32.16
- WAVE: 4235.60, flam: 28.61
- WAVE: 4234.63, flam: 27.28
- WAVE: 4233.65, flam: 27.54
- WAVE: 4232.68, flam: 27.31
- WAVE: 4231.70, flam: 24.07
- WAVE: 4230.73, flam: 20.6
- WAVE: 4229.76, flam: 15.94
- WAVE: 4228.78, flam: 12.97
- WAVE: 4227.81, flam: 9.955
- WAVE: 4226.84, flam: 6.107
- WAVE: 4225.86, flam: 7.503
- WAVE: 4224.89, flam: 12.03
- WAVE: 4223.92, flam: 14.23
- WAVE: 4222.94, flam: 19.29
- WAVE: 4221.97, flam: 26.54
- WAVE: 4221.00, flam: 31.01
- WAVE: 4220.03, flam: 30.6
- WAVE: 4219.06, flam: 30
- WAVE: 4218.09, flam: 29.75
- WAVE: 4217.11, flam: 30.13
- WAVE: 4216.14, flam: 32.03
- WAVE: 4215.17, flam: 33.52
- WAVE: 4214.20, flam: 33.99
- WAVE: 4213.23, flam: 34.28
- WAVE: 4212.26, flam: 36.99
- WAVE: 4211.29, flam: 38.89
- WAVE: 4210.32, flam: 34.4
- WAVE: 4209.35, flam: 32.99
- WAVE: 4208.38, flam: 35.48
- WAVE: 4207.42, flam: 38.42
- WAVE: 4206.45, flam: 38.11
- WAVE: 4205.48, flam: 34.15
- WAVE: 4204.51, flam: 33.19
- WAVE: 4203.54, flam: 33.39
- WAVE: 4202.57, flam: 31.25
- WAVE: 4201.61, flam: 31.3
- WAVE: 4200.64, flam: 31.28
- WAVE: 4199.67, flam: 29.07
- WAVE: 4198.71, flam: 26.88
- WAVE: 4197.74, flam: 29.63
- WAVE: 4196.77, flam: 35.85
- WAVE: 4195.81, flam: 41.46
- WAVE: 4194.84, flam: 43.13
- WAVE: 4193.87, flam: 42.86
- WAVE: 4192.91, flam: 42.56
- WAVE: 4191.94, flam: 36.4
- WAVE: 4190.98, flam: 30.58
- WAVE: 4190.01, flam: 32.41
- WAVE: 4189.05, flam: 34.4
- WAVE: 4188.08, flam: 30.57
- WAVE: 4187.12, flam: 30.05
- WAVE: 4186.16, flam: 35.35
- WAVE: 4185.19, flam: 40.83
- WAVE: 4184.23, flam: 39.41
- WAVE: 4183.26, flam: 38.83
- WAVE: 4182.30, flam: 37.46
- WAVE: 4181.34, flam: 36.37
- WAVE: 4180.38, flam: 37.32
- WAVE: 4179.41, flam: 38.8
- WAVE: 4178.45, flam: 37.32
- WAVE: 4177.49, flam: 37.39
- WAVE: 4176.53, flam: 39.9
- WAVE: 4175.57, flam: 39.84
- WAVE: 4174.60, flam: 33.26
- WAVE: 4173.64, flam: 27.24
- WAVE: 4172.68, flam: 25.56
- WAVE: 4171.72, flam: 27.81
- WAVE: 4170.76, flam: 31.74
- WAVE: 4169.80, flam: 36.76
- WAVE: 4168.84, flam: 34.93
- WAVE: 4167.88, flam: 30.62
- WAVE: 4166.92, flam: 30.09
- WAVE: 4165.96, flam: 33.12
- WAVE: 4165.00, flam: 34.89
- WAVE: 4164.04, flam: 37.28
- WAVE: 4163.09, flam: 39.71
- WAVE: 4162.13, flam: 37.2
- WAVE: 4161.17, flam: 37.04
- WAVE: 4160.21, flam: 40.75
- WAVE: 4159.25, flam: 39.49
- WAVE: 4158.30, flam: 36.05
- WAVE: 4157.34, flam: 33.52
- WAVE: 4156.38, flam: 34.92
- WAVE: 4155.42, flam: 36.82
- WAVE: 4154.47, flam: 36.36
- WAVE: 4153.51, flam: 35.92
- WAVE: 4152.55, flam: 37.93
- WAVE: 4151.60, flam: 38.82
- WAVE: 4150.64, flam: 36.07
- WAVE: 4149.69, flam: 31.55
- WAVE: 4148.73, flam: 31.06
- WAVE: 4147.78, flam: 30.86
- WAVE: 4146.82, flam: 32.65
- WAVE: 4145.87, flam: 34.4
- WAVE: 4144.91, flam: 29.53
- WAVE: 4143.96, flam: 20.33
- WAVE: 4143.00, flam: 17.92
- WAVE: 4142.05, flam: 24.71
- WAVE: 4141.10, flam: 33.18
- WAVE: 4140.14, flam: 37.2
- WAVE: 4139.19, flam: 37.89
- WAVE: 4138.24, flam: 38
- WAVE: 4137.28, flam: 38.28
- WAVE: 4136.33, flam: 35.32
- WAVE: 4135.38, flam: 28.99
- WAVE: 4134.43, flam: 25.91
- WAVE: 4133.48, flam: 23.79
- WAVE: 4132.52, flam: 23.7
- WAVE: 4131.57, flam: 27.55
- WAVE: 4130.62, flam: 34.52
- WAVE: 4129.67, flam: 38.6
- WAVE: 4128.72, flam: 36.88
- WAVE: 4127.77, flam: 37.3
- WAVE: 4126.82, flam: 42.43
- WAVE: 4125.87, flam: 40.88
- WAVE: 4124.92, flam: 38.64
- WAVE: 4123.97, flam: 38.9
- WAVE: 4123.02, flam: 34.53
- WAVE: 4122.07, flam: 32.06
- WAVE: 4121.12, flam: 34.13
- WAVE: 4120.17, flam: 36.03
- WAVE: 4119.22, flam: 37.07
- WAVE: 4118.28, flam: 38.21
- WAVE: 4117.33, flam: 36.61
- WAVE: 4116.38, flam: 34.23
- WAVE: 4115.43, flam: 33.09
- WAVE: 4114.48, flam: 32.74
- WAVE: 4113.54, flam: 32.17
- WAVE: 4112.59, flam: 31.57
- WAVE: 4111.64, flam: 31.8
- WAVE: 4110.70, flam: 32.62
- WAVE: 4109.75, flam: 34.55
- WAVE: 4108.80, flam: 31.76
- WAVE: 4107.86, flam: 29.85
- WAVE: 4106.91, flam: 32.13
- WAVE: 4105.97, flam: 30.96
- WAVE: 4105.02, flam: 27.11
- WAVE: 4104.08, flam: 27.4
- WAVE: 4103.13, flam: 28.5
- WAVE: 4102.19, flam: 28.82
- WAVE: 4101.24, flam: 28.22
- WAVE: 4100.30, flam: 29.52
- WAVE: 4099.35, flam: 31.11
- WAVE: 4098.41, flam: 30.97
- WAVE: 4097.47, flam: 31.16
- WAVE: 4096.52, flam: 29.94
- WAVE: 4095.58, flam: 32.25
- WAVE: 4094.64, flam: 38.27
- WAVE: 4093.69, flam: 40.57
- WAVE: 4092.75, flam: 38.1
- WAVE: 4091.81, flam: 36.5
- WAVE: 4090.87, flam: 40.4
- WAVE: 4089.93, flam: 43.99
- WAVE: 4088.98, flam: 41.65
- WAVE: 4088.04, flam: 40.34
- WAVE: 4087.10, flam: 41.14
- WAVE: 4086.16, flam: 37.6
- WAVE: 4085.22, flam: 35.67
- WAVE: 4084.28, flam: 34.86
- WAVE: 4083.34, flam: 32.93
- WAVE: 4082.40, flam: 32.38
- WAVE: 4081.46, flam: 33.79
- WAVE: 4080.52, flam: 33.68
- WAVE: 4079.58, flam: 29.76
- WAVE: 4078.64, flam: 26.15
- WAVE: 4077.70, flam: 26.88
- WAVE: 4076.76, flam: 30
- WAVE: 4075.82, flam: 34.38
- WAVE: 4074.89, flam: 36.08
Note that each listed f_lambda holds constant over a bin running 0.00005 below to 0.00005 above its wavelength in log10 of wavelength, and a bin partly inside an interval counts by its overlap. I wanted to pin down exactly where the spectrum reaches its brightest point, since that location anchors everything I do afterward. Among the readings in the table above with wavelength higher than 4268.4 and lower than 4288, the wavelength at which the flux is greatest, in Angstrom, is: 4277.75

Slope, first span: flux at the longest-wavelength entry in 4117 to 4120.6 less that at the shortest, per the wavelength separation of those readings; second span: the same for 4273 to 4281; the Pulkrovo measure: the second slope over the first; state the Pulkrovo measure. -13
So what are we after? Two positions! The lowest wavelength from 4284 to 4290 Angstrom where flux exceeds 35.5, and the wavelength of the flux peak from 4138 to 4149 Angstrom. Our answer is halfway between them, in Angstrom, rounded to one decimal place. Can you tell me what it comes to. 4211.4 Angstrom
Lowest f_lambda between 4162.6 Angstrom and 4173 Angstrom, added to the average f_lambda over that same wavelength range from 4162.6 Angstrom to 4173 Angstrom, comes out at 59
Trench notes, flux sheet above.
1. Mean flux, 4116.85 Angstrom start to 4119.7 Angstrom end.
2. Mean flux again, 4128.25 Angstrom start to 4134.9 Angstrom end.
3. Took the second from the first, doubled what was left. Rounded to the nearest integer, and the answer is 14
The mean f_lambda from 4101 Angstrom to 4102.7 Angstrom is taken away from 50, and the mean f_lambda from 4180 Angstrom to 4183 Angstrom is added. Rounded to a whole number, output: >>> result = 59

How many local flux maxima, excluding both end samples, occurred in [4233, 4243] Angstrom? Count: 1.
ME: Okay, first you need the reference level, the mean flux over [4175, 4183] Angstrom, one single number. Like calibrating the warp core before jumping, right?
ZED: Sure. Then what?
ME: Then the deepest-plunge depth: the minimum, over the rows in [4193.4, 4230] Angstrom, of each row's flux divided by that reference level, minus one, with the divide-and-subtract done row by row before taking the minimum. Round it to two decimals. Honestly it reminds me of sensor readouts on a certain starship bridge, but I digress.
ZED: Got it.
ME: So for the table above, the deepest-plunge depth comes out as -0.84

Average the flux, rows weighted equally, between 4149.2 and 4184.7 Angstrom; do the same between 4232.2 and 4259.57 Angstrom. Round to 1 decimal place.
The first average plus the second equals 66.6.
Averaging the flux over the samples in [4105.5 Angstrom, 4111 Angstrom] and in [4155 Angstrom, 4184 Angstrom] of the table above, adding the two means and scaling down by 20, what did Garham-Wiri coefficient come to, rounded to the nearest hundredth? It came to 3.37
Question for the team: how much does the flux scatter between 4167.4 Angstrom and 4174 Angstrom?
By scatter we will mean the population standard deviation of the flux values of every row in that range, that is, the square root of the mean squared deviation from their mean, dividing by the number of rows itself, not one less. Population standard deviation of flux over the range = 3.8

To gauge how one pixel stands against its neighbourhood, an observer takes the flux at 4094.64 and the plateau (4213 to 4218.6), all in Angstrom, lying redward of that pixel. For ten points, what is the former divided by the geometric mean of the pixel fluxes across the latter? 1.19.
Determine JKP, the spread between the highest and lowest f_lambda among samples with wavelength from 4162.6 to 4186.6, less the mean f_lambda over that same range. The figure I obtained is -20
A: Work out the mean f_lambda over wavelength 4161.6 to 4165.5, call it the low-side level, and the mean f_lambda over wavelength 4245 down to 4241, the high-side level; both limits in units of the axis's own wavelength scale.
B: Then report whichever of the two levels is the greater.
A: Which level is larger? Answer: 37.3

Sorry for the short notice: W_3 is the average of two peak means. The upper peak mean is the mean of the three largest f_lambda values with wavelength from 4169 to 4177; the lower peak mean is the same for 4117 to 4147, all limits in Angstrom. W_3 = 39.8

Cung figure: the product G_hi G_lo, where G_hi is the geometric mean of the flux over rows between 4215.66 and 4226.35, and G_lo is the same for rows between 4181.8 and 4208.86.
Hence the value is 761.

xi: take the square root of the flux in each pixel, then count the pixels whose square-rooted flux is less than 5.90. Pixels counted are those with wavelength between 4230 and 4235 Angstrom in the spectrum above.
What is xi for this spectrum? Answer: 5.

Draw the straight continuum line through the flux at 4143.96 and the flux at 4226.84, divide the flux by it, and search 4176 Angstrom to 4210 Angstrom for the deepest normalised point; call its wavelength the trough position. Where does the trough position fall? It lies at 4187.12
